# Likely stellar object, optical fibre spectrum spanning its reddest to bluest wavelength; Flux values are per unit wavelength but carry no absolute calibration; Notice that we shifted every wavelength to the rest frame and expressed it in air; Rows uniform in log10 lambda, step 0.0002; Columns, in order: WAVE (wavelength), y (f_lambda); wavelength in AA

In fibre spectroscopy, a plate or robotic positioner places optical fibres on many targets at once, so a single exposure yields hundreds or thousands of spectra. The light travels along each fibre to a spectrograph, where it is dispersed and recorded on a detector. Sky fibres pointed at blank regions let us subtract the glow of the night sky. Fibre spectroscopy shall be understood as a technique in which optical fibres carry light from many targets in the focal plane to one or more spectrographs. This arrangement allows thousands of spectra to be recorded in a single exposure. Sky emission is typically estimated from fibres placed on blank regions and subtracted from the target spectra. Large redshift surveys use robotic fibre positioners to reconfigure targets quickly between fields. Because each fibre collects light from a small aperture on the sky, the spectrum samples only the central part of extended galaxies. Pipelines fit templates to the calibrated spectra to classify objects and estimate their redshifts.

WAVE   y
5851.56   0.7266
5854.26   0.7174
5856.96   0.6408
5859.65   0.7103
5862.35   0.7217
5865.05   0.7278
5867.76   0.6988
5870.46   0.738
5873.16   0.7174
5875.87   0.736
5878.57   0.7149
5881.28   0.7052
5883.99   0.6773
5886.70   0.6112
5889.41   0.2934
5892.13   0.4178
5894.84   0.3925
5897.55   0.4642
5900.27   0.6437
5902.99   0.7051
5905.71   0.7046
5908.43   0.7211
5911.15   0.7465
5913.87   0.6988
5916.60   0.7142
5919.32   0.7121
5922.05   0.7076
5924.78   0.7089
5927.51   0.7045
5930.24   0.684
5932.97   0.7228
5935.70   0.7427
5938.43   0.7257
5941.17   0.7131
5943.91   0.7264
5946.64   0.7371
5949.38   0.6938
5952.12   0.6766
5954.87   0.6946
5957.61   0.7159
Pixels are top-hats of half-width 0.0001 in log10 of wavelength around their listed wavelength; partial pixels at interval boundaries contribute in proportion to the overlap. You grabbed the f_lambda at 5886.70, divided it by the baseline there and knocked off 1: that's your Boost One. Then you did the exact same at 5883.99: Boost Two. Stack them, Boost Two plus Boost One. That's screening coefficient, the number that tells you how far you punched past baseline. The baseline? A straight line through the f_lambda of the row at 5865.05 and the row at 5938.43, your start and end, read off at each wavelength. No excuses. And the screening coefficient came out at -0.23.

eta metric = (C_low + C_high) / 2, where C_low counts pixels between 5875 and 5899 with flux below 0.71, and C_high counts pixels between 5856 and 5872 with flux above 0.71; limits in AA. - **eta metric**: 5.5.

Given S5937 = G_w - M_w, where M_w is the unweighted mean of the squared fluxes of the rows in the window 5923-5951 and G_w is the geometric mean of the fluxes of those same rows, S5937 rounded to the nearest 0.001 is 0.203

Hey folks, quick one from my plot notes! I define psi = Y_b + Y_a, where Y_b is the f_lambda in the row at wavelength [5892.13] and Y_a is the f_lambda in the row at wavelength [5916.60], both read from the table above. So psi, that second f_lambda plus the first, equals 1.13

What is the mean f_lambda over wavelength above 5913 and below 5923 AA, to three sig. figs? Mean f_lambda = 0.708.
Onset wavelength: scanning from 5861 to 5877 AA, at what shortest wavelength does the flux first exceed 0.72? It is 5862.35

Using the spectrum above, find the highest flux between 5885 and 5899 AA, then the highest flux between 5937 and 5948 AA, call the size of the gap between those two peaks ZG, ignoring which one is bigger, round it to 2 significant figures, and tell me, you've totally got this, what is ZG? 0.13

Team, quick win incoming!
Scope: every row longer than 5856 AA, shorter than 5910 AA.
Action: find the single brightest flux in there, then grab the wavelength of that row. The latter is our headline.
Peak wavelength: 5870.46 AA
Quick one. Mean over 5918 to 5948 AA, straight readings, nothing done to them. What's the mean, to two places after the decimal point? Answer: 0.72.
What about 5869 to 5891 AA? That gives 0.65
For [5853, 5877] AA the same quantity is 0.71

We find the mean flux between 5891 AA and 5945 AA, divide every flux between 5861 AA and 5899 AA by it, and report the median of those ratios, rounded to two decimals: 1.05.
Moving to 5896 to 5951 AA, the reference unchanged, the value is 1.06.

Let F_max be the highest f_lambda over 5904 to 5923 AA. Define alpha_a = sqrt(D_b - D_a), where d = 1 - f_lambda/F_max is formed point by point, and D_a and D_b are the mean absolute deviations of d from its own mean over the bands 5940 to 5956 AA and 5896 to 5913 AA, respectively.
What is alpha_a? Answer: 0.27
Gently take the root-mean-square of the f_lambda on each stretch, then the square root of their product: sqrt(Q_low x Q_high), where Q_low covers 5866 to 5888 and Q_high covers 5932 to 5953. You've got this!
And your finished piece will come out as 0.71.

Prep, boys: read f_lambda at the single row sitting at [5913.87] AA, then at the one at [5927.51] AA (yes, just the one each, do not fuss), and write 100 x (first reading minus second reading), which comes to -1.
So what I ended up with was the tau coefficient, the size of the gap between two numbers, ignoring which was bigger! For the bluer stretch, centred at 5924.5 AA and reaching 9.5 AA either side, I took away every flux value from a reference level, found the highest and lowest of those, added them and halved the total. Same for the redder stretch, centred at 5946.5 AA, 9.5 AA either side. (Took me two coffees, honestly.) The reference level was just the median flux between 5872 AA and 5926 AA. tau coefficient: 0.00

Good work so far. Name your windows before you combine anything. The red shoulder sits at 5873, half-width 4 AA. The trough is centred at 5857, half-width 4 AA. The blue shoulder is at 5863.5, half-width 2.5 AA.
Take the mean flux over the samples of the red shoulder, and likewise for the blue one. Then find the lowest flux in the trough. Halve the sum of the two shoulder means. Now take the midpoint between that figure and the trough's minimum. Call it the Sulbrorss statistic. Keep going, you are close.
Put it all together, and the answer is 0.68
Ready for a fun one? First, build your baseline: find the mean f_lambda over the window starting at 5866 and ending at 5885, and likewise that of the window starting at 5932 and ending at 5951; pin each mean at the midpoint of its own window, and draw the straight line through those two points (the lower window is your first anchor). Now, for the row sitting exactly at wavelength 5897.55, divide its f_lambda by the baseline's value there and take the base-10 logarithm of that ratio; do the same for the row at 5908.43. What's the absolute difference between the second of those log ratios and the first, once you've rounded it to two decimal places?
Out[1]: 0.19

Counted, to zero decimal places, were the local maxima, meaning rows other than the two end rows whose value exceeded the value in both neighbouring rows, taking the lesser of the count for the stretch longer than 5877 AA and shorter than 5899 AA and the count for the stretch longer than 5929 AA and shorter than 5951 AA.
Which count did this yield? 1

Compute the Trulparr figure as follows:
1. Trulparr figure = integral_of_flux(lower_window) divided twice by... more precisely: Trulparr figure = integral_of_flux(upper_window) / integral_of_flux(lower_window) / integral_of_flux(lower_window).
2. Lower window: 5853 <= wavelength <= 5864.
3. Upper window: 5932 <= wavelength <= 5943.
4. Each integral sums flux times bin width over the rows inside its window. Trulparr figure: 0.14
